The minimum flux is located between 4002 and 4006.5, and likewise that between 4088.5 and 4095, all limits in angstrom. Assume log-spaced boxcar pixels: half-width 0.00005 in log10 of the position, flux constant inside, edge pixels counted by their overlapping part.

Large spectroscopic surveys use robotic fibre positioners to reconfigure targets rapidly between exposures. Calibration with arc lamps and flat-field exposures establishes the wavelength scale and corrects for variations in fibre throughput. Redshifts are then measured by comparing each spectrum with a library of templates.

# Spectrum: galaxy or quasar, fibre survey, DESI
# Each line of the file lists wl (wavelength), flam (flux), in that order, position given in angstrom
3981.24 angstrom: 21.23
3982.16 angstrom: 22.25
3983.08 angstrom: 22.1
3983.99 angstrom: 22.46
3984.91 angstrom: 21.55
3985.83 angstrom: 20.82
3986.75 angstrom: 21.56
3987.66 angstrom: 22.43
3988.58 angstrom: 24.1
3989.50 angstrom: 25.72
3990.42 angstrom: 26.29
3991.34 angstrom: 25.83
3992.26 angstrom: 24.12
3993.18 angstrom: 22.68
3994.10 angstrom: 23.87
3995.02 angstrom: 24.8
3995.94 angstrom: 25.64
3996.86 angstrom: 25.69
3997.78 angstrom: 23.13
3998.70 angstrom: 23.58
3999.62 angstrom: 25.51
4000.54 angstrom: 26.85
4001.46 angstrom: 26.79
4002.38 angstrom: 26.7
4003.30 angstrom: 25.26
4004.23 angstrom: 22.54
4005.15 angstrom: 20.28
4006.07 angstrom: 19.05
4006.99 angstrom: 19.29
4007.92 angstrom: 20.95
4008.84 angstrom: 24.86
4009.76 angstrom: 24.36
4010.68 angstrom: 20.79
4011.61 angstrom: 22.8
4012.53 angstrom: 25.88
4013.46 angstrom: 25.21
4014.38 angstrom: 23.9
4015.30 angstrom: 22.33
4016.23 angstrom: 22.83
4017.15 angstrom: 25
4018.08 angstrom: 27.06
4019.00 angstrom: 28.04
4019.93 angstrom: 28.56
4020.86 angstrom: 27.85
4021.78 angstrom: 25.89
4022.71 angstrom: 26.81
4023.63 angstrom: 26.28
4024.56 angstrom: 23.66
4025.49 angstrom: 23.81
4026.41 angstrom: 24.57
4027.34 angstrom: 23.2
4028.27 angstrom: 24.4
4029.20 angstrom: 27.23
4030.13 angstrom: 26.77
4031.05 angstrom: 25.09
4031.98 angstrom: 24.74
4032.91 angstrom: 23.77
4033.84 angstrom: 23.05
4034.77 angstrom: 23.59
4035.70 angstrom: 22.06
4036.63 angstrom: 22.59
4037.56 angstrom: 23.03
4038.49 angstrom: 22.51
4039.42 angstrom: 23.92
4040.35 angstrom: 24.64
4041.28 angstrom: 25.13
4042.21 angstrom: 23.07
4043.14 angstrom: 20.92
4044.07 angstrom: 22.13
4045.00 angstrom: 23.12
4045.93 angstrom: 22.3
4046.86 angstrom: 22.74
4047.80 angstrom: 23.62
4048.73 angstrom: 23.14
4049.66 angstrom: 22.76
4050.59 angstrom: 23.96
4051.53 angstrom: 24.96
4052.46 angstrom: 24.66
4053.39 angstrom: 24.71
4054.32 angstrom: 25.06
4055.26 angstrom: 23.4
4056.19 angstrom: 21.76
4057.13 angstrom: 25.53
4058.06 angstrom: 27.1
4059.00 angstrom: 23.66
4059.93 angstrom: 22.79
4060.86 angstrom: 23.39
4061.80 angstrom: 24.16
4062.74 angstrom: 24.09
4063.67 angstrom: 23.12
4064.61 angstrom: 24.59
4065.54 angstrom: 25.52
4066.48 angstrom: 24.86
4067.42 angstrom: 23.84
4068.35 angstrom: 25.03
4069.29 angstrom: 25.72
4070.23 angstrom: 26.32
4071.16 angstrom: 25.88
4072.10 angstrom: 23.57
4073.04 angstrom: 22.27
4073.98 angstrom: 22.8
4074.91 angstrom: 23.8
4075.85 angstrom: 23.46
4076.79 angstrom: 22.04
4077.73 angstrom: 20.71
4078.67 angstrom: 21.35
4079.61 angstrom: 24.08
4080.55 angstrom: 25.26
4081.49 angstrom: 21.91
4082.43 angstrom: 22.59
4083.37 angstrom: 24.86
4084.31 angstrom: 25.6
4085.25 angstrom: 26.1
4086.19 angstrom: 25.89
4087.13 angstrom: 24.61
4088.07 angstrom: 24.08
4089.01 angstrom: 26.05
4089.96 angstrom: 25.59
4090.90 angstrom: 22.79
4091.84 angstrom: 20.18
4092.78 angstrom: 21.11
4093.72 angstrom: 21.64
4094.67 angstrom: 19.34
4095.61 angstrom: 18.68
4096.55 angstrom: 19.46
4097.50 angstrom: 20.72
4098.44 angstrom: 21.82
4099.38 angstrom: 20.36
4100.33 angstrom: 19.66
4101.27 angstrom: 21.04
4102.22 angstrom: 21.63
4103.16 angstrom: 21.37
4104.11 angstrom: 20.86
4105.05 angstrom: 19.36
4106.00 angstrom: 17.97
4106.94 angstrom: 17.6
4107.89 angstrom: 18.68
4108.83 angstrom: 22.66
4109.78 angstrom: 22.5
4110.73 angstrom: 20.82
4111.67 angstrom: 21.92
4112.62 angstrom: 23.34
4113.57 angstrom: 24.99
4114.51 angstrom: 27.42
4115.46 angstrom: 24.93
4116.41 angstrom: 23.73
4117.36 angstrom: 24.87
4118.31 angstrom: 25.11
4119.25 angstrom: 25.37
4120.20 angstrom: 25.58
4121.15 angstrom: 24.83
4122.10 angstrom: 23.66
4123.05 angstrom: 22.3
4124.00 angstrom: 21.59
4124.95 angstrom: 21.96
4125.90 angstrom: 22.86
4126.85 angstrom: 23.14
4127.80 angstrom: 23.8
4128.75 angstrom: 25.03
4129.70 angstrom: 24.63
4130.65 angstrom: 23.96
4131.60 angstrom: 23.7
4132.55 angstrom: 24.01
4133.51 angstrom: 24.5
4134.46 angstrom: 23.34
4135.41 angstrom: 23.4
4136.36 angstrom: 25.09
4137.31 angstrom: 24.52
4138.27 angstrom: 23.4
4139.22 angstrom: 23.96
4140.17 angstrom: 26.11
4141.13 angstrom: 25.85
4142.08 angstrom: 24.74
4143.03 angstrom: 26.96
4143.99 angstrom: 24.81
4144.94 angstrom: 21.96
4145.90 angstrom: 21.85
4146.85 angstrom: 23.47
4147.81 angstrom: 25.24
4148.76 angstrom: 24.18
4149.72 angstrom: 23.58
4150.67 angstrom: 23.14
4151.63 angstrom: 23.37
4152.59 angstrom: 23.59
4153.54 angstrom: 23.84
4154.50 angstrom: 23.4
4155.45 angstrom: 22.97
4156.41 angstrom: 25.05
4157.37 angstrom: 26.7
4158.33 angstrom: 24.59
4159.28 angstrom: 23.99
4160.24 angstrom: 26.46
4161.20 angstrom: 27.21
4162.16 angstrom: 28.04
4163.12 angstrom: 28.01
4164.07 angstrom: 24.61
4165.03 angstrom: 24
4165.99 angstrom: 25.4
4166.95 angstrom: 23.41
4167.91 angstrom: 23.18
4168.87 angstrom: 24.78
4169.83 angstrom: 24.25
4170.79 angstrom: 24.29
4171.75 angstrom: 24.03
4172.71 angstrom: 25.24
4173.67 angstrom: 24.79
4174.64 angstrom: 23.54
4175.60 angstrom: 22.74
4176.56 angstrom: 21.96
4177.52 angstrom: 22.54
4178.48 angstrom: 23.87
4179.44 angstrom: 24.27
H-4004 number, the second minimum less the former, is 0.3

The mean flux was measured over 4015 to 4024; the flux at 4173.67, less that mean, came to -1.3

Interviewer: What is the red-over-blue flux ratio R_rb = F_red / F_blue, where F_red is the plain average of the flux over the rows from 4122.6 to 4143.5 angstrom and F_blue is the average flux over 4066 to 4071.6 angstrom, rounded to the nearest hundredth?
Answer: 0.95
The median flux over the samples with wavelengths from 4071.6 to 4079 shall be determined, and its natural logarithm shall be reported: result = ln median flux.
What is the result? 3.12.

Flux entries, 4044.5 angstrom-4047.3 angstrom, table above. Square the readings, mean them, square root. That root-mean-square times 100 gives 2272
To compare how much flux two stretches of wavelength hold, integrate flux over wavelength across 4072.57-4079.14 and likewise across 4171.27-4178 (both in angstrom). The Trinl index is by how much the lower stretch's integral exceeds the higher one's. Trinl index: -12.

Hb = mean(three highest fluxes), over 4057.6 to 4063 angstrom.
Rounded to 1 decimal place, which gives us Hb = 25.1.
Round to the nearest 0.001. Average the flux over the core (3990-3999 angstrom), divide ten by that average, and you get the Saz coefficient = 0.407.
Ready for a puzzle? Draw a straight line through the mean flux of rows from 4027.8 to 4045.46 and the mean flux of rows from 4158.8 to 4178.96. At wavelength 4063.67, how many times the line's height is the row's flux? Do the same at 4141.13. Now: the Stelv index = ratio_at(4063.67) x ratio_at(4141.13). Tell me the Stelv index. 1.02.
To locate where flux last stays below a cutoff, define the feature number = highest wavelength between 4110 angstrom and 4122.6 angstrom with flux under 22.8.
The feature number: 4111.67 angstrom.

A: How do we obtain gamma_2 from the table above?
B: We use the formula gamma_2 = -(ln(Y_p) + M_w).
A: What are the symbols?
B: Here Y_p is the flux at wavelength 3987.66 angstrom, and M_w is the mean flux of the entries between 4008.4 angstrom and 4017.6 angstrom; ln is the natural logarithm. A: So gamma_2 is -26.9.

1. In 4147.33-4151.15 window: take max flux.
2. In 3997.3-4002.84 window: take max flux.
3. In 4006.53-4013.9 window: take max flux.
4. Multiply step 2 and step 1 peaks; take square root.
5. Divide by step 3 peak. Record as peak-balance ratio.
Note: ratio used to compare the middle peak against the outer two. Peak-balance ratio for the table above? 1.01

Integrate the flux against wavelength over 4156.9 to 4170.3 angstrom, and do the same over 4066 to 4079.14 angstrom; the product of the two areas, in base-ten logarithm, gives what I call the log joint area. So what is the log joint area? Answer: 5.02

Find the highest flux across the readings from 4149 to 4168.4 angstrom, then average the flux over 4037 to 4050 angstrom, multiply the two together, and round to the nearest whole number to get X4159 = 647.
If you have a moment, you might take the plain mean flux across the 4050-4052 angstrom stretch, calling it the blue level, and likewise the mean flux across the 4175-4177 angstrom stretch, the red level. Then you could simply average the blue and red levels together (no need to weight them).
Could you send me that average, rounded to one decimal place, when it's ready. 23.4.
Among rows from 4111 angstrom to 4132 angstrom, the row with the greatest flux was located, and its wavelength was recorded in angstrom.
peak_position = 4114.51 angstrom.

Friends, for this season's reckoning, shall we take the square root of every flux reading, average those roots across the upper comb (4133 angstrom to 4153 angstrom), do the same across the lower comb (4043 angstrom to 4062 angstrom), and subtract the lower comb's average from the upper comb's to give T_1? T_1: 0.05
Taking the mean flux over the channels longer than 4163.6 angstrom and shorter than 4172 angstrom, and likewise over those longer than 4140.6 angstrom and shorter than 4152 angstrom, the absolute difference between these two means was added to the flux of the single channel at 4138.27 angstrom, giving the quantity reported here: 23.5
